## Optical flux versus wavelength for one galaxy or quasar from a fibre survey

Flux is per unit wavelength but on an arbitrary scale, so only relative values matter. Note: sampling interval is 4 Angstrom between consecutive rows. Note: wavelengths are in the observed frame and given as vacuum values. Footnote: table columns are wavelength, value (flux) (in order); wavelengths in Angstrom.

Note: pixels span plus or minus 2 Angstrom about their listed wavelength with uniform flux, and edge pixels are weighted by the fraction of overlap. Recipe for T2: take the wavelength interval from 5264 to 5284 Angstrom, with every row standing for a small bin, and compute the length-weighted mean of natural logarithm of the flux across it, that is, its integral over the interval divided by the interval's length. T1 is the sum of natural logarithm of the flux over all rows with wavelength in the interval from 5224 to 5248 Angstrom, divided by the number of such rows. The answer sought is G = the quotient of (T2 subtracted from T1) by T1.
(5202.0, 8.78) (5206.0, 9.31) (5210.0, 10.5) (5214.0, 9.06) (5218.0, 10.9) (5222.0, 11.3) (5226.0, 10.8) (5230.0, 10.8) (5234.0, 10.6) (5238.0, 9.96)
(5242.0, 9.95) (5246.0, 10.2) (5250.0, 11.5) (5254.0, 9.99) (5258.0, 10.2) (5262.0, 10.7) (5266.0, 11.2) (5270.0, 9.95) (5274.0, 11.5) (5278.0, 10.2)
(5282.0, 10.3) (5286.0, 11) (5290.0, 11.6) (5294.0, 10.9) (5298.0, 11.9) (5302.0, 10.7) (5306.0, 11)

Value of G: -0.010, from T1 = 2.34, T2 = 2.362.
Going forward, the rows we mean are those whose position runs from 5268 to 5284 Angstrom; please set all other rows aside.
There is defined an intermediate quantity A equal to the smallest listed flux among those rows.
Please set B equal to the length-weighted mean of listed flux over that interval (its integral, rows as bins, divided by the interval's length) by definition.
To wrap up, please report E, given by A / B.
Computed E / 0.949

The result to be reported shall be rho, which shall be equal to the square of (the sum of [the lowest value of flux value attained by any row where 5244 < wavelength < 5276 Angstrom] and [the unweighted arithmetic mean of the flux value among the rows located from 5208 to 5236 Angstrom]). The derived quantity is 421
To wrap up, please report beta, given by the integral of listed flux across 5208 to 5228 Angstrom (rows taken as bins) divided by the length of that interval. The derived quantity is 10.5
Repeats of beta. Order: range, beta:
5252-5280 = 10.5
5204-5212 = 9.9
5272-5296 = 10.9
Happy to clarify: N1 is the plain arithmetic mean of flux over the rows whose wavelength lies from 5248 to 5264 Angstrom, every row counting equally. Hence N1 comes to 10.6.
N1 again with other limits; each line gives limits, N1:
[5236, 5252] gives 10.4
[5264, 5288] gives 10.7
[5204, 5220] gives 9.9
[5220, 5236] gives 10.9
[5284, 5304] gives 11.2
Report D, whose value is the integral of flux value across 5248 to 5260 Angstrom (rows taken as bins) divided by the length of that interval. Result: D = 10.6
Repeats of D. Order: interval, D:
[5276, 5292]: 10.8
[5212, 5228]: 10.5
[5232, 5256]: 10.4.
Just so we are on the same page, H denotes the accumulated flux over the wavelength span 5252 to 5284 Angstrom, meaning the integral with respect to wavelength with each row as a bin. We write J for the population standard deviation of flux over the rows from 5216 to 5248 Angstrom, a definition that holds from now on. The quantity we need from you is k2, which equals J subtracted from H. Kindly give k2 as 336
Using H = 336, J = 0.45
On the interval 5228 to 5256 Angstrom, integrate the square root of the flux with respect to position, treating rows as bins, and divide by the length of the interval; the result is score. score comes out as 3.23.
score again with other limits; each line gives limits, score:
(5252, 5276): 3.25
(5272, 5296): 3.30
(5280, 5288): 3.26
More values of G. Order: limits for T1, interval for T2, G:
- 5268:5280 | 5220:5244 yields -0.001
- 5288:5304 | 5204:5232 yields 0.035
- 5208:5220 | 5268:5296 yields -0.027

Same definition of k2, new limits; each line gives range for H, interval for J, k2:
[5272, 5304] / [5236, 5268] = 352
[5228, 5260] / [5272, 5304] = 332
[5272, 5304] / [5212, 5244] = 352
